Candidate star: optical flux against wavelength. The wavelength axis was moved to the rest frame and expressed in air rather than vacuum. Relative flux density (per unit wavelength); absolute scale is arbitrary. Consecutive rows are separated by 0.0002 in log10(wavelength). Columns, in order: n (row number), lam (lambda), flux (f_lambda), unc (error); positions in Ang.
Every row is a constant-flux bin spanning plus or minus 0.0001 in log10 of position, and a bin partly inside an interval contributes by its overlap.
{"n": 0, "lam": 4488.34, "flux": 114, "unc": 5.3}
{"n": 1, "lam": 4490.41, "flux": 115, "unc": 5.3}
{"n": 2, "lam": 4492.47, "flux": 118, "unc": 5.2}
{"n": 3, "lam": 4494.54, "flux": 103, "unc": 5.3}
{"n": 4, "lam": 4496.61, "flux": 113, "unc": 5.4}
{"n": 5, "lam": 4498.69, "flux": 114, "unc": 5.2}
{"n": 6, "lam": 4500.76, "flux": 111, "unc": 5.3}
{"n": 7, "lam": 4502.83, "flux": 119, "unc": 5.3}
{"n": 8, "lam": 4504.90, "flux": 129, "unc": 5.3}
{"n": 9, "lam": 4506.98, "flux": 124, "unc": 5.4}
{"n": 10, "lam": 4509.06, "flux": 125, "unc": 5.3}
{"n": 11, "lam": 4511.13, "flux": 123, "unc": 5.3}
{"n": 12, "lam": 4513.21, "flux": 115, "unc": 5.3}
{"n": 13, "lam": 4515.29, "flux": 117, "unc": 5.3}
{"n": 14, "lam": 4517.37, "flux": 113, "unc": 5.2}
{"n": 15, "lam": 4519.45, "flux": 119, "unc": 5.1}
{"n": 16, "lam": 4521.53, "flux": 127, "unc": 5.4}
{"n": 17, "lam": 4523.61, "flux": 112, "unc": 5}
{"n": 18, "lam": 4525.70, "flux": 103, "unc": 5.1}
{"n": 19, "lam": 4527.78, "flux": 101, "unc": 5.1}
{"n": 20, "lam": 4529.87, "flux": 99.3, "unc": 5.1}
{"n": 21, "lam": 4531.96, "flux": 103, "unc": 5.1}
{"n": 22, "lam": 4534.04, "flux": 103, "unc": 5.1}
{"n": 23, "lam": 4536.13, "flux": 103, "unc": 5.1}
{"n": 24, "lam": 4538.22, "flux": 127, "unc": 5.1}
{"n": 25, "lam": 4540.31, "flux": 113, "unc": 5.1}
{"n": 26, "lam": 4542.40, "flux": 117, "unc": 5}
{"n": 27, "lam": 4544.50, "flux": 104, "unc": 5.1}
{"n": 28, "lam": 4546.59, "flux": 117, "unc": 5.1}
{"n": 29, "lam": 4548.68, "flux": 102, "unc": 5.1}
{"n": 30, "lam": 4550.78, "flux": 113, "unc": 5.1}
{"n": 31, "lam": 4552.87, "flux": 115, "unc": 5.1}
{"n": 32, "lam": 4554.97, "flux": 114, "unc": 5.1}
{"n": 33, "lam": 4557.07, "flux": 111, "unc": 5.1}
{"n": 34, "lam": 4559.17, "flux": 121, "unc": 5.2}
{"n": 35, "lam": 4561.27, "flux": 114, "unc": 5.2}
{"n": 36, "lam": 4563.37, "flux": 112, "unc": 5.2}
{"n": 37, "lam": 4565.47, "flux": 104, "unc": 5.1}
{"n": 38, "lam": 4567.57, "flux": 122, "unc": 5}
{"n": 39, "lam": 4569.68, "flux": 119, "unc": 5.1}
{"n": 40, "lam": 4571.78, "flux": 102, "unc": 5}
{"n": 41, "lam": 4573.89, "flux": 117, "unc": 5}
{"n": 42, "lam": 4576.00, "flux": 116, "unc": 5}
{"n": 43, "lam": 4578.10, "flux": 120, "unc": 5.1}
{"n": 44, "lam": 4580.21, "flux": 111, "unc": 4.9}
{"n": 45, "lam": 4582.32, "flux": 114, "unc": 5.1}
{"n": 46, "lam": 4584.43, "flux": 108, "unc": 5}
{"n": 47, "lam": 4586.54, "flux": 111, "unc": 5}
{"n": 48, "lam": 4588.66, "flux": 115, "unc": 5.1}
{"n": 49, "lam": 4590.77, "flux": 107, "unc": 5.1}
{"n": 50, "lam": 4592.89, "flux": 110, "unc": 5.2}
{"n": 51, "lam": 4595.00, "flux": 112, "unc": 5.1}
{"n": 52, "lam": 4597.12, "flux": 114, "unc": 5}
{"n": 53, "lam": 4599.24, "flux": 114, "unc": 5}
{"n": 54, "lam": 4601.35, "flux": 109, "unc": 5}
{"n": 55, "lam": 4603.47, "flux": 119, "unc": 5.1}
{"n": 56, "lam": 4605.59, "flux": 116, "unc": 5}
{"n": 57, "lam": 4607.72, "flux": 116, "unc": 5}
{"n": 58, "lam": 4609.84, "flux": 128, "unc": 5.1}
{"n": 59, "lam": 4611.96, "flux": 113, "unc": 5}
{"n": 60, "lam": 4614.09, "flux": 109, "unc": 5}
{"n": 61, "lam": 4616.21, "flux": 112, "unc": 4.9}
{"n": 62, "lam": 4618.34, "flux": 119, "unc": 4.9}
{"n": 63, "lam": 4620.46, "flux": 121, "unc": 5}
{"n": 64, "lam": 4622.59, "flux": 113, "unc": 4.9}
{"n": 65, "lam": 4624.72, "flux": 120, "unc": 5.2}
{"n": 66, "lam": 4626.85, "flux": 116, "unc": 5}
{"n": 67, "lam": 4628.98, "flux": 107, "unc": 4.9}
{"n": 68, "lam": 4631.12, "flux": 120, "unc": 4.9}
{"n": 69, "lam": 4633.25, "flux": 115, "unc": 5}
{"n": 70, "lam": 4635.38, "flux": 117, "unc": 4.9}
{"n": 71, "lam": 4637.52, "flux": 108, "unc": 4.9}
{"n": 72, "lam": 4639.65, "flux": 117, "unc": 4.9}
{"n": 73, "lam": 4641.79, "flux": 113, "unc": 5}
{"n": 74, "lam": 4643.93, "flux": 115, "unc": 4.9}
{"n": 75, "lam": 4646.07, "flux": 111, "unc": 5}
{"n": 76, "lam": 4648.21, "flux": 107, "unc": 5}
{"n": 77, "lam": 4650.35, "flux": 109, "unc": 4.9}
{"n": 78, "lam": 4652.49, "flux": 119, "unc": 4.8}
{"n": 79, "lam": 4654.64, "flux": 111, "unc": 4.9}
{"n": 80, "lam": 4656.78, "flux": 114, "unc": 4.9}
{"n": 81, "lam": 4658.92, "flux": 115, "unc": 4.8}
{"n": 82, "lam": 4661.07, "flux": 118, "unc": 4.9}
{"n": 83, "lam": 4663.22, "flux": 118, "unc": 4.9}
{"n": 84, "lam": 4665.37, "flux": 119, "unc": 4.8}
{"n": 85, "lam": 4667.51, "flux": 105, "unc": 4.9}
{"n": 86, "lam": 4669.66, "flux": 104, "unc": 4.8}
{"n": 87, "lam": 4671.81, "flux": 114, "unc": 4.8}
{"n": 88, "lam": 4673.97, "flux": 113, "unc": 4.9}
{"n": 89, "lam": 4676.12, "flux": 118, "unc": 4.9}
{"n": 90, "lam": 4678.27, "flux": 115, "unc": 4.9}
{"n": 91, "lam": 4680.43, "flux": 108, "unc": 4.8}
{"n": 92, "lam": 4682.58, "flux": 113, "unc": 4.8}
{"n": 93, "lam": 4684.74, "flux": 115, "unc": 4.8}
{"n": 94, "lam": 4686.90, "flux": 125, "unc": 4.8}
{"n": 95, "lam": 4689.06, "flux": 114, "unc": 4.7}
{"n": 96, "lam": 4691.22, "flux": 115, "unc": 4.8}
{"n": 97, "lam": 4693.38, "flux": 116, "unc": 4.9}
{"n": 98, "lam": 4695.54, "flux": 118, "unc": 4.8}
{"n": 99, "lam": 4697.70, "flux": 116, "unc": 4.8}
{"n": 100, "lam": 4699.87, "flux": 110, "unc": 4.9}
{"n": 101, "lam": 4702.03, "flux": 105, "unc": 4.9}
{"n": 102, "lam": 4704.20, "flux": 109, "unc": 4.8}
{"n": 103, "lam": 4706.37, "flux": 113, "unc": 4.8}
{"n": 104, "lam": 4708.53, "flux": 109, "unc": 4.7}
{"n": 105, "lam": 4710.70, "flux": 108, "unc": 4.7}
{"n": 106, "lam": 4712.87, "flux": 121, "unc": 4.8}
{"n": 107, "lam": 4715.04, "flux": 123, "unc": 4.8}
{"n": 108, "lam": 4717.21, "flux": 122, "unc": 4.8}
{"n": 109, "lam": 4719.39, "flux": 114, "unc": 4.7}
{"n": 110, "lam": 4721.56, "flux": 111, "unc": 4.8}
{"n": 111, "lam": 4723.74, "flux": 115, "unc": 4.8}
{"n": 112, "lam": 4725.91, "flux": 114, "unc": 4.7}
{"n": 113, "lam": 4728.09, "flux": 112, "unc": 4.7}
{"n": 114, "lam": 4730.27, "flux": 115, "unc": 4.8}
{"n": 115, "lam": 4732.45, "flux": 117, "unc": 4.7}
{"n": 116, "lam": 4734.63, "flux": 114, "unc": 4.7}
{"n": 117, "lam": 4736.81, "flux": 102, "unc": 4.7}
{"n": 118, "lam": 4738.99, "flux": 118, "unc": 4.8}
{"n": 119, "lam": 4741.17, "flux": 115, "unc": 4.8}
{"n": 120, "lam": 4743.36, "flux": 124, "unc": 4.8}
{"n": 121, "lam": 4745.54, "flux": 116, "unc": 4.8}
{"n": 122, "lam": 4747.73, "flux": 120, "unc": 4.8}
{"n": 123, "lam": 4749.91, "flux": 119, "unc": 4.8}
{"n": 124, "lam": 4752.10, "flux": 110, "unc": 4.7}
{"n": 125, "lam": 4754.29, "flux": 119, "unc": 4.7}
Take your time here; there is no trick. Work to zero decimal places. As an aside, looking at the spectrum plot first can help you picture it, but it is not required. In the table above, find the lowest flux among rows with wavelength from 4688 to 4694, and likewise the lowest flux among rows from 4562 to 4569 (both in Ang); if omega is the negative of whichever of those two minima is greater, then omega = -114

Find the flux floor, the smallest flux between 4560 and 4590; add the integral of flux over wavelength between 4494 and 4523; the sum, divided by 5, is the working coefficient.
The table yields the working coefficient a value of 706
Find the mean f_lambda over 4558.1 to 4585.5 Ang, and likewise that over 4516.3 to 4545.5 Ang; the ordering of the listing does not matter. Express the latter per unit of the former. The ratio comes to 0.97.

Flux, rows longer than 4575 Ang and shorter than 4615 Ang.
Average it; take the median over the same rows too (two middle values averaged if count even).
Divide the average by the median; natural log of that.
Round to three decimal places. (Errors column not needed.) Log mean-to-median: -0.002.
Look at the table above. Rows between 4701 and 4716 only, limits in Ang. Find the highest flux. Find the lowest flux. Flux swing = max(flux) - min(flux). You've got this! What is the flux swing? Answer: 18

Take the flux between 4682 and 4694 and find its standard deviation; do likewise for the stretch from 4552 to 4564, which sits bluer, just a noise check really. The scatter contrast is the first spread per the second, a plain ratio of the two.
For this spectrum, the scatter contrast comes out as 1.2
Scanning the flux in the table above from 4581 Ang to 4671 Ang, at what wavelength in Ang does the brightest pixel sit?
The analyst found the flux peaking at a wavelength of 4609.84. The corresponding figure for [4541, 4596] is 4567.57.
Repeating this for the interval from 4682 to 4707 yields 4686.90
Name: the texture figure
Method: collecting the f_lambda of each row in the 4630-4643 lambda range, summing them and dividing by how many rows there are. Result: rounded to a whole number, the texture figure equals 115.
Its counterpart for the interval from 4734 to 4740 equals 111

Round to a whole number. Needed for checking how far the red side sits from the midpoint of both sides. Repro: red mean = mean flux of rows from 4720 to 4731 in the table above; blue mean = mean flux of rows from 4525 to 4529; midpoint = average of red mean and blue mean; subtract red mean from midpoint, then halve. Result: -3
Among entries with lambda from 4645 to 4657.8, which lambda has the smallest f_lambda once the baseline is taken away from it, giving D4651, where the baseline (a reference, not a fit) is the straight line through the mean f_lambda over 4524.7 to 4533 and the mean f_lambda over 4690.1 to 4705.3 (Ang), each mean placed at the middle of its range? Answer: 4648.21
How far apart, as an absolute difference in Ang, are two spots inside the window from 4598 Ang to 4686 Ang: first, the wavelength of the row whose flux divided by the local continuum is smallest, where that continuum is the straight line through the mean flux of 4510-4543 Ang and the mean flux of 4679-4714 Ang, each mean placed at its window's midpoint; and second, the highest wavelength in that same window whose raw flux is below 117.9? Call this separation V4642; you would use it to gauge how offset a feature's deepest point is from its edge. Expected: 15.1 Ang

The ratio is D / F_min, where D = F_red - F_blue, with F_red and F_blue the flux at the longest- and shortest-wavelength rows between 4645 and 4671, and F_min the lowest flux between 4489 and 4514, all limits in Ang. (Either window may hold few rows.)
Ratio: -0.068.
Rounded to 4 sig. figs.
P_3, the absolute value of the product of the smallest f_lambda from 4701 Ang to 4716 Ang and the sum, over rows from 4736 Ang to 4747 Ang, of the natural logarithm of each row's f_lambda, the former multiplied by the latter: 2490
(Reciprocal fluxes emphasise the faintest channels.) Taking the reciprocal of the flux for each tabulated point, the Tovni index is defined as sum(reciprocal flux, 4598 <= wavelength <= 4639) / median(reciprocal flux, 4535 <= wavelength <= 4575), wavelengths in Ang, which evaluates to 18.81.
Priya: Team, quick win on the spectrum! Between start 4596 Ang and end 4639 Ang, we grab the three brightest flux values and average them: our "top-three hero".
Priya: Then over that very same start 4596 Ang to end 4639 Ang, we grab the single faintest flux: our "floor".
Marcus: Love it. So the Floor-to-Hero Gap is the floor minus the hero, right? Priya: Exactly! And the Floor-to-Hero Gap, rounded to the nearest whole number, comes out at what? -16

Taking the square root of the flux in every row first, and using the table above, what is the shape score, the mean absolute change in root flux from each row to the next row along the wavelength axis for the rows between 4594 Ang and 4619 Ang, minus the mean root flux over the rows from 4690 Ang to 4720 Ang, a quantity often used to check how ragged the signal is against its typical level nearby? -10.4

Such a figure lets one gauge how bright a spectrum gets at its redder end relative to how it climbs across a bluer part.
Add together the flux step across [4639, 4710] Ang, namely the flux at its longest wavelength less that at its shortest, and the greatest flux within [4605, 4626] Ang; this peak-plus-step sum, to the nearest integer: 120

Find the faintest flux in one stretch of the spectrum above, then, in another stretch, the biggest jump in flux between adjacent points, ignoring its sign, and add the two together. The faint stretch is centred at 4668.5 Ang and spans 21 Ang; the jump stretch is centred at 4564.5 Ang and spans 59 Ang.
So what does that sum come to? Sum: 128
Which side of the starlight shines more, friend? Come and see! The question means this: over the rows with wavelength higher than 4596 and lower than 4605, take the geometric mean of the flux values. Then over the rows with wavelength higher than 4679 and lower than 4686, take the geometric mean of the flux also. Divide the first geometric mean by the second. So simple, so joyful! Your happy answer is 1.02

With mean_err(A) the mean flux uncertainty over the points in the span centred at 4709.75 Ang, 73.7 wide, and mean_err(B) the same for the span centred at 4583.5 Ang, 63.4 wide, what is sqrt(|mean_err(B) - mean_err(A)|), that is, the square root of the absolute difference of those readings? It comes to 0.52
